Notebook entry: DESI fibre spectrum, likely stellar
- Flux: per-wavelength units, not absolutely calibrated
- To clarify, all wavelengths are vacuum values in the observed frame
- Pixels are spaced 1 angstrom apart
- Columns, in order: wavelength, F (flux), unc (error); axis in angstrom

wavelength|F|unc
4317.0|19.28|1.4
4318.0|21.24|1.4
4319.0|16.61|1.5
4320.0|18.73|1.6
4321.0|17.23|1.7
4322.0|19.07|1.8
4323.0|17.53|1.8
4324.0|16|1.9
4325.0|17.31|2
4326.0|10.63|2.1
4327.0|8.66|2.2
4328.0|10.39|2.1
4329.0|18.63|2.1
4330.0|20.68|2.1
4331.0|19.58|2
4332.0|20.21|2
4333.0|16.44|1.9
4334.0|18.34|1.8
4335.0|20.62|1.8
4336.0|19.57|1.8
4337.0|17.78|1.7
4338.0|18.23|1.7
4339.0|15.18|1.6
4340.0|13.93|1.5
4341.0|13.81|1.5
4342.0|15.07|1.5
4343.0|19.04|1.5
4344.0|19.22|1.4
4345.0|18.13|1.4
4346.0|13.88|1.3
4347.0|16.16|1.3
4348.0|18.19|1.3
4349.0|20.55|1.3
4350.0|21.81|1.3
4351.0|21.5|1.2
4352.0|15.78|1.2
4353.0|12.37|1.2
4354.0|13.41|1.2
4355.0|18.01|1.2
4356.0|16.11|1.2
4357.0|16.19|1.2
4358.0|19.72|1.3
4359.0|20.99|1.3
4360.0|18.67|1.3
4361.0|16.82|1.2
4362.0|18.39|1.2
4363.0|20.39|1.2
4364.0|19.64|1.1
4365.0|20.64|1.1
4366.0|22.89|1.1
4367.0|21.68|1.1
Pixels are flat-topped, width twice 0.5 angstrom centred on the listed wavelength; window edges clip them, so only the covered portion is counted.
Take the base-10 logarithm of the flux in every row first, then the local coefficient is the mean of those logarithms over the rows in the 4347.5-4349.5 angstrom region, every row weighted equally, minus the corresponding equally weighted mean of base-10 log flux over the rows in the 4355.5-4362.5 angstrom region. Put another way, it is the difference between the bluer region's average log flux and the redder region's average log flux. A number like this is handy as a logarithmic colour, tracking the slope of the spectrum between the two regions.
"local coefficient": 0.03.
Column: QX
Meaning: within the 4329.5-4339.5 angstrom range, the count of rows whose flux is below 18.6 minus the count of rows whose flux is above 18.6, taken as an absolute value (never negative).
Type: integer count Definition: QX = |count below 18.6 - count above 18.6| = 0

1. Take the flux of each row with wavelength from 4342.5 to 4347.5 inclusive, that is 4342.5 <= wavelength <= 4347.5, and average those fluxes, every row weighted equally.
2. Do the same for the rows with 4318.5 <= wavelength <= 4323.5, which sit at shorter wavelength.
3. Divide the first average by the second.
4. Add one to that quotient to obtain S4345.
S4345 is 2.0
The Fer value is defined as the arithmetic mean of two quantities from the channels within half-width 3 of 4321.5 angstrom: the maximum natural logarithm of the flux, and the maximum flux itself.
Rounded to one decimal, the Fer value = 11.0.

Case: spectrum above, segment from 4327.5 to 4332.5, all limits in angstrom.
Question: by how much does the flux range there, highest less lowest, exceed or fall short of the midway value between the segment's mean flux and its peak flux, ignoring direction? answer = 9.0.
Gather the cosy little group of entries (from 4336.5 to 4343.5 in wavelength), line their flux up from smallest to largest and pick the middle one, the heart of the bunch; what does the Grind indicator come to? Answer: 15.2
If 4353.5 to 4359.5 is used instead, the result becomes 17.1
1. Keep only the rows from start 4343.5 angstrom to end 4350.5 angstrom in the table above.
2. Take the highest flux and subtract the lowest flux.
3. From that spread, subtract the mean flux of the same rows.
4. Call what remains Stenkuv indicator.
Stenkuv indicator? -10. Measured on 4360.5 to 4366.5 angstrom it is -14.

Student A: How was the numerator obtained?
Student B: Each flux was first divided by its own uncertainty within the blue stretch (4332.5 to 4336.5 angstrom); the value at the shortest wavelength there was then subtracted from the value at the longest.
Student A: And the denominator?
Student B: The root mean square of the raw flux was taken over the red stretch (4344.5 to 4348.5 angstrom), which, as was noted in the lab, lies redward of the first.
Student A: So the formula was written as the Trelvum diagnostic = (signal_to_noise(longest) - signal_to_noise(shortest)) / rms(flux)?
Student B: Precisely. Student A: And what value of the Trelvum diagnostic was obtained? 0.13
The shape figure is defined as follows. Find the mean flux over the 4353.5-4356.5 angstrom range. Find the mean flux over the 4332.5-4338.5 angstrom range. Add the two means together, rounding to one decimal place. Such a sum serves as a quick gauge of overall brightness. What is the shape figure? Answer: 34.3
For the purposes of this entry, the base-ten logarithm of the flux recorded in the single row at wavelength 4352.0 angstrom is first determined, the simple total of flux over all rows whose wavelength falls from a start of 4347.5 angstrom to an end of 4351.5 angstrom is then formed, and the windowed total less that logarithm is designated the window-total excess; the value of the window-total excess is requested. 81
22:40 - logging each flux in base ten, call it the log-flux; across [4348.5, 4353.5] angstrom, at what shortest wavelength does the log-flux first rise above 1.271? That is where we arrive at 4349.0 angstrom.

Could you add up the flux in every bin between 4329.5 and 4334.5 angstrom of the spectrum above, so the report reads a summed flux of 95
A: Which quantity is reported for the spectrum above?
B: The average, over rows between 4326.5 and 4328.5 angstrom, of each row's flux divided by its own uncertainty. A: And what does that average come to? 4.4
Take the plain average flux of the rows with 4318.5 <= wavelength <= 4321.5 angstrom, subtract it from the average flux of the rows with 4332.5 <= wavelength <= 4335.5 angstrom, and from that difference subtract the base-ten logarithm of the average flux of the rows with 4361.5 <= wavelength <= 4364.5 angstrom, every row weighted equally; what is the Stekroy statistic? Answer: -0.3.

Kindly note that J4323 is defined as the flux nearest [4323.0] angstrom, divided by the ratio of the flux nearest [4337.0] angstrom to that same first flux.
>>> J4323 17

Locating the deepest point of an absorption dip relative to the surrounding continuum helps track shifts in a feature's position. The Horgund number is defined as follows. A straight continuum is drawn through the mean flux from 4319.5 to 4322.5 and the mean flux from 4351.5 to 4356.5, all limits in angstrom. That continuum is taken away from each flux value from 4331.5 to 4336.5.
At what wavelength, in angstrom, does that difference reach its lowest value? 4333.0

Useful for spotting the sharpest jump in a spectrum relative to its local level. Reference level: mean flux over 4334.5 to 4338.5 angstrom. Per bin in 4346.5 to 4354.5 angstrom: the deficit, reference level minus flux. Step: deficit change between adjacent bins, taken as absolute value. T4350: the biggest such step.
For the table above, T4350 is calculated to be 5.7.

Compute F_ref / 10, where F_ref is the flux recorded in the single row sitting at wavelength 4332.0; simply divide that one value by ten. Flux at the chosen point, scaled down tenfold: 2.02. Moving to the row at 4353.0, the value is 1.24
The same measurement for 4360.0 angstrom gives 1.87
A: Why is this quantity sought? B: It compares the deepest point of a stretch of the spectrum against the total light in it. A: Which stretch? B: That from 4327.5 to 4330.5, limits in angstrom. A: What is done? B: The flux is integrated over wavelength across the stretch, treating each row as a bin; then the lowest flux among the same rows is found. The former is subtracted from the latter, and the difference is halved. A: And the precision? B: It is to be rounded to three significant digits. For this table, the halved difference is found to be -19.7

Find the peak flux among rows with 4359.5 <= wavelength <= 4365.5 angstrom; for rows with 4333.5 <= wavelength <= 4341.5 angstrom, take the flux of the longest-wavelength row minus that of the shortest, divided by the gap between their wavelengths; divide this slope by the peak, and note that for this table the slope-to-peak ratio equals -0.031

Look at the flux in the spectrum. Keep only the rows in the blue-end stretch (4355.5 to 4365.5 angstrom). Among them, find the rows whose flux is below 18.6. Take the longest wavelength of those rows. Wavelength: 4362.0 angstrom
